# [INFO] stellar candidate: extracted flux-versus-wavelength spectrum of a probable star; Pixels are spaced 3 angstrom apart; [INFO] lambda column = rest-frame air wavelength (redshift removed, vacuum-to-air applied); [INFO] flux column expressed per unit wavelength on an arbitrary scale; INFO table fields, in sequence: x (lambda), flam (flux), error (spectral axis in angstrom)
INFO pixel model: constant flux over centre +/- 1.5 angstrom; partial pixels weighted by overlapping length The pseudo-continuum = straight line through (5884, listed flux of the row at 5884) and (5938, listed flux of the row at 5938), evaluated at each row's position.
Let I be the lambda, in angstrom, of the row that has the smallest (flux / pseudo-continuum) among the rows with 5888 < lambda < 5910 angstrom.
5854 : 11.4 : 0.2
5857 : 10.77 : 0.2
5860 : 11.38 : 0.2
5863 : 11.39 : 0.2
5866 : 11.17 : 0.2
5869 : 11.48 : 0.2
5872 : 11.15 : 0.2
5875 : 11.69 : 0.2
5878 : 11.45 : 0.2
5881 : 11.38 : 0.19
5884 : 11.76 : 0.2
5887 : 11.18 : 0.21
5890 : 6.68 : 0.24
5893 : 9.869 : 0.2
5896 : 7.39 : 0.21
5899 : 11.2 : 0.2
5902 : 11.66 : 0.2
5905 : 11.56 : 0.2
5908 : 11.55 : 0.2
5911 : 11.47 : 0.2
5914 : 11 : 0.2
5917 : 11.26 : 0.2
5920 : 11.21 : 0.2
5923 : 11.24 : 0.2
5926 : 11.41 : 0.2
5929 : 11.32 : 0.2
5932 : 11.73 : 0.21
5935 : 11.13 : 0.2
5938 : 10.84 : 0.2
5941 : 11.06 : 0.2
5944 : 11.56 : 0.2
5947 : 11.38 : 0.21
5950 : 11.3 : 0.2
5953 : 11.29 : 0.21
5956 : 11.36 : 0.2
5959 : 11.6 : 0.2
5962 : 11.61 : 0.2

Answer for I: 5890 angstrom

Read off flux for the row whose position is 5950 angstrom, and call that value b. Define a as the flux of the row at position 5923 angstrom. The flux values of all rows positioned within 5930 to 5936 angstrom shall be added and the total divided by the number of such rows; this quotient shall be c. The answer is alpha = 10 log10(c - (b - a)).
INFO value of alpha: 10.6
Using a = 11.24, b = 11.3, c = 11.4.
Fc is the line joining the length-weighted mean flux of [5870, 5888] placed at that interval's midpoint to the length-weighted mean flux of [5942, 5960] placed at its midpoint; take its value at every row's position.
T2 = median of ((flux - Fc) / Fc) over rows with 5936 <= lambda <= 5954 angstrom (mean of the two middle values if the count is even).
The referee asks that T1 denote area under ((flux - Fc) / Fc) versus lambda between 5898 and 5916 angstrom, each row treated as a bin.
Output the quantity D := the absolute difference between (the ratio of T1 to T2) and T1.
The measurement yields 3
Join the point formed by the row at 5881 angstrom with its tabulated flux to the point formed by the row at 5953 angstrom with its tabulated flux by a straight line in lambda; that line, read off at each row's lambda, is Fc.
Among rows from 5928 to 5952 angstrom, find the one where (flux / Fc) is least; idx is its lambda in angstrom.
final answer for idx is 5938 angstrom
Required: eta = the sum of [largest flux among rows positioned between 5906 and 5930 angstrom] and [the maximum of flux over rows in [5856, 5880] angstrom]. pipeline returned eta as 23.24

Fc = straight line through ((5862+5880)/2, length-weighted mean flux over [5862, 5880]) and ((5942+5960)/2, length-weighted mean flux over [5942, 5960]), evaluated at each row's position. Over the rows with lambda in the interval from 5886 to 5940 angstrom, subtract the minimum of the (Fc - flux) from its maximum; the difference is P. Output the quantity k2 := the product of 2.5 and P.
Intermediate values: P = 5.0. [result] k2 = 13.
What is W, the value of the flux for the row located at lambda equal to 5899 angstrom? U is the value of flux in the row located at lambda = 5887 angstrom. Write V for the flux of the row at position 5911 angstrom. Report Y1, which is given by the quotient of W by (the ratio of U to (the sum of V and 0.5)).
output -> 12.0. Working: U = 11.18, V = 11.47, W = 11.2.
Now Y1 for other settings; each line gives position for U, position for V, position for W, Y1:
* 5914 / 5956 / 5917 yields 12.1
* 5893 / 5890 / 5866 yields 8.1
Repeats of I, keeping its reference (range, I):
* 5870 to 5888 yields 5872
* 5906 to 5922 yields 5914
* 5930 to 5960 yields 5938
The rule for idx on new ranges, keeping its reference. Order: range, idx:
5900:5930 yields 5914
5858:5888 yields 5872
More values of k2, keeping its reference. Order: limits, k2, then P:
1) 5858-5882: 1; 0.5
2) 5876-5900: 13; 5.1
